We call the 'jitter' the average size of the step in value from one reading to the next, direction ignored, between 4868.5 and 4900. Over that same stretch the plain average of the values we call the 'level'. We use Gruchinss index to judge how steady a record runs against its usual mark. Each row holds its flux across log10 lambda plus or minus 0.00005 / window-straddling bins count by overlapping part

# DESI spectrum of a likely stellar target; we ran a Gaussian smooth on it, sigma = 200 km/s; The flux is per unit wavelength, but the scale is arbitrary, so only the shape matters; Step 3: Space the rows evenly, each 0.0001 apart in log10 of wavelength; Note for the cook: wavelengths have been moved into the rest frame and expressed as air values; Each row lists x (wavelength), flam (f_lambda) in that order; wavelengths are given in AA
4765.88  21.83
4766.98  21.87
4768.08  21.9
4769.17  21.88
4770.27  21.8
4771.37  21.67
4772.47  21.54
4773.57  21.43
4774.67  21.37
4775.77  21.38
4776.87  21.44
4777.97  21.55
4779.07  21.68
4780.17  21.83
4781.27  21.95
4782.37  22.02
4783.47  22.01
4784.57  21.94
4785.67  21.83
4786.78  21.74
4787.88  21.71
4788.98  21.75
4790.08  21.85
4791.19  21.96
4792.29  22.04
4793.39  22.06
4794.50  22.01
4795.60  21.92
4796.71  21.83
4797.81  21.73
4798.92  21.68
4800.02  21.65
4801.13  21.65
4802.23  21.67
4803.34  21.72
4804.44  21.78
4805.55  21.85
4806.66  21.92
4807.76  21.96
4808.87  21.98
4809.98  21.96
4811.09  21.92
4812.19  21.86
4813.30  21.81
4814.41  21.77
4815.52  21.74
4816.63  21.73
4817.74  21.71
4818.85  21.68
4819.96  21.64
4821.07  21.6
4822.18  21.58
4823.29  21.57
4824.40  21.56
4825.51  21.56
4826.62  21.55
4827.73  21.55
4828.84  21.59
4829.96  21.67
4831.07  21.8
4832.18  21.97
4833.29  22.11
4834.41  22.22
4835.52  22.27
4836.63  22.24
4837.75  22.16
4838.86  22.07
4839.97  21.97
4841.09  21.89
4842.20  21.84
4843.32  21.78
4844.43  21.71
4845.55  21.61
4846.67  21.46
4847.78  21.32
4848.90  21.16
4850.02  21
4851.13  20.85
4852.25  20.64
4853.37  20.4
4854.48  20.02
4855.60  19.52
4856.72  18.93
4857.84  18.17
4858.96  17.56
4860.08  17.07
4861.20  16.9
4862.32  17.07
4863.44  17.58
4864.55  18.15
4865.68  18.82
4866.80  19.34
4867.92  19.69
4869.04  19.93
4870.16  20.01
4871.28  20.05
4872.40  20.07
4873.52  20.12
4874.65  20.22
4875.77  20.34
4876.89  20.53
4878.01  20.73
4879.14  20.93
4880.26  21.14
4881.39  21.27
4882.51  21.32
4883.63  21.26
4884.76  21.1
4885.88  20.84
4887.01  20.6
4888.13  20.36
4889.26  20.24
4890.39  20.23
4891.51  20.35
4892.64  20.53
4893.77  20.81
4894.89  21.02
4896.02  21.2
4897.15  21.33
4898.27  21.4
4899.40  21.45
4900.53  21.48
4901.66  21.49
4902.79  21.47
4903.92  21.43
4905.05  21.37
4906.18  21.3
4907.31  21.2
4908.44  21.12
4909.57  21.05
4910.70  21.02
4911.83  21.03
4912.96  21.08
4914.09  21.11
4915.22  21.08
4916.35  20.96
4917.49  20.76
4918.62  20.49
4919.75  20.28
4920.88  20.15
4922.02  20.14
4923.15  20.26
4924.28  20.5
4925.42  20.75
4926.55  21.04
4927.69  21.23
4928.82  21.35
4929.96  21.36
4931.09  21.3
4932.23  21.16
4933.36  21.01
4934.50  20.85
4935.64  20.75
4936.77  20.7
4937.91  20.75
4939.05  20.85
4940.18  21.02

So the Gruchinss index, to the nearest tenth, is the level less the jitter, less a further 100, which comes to -79.4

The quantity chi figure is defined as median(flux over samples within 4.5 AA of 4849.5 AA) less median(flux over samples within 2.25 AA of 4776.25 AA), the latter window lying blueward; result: -0.33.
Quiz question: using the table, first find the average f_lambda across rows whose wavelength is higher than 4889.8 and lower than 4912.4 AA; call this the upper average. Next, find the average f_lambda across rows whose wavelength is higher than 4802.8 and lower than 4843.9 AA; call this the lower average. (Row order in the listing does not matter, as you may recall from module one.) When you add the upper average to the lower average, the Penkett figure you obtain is 42.9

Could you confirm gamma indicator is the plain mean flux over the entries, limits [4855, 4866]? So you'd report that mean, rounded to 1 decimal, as 18.0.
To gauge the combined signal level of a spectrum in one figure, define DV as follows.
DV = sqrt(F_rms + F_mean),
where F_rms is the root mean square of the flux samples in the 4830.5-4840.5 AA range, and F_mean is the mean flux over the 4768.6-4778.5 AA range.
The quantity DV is 6.61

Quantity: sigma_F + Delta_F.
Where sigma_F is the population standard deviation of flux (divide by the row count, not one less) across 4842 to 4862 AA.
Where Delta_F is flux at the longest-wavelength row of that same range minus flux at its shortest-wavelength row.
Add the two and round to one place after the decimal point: -3.3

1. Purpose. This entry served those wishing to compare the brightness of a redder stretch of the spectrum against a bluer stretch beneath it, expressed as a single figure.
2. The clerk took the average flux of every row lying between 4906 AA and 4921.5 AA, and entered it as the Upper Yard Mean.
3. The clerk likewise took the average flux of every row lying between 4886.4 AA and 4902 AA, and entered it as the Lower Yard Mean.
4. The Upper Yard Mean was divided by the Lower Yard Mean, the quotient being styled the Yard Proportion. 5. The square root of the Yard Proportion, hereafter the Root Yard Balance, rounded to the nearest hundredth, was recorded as 1.00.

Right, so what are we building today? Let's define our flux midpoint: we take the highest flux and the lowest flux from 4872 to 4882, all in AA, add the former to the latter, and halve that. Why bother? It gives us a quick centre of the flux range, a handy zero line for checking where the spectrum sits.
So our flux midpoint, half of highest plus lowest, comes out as 20.7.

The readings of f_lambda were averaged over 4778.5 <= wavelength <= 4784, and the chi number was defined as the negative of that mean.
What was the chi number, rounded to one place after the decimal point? -21.9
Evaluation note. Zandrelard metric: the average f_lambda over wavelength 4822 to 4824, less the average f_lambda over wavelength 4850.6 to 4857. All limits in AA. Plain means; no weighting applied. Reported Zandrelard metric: 1.5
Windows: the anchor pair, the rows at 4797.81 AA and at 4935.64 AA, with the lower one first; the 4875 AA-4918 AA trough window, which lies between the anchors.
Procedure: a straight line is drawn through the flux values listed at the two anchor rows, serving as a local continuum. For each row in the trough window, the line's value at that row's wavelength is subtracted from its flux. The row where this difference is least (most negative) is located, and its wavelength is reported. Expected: 4890.39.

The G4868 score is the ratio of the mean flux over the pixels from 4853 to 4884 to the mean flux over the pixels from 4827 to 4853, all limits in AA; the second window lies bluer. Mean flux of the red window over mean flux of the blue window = 0.901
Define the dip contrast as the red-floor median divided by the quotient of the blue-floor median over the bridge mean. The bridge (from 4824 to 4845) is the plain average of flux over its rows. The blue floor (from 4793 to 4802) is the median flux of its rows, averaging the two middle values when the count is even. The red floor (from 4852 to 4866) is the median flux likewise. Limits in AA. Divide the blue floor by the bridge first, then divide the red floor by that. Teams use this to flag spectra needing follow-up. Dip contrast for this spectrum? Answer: 18.2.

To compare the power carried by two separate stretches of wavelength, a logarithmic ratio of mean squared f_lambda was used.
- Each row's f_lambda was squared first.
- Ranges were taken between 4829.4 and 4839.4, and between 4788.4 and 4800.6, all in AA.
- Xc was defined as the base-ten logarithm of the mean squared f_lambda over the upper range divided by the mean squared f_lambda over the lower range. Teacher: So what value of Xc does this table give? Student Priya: 0.008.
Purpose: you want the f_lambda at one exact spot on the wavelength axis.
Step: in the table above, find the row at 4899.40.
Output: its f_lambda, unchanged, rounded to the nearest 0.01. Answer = 21.45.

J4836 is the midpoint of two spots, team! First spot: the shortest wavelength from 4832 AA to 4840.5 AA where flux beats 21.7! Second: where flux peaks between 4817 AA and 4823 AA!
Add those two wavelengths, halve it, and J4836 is 4825.0 AA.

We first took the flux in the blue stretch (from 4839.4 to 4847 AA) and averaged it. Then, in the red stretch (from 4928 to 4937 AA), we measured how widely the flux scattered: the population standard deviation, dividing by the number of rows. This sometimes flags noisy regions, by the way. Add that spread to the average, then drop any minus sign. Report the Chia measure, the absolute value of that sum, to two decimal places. 22.00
